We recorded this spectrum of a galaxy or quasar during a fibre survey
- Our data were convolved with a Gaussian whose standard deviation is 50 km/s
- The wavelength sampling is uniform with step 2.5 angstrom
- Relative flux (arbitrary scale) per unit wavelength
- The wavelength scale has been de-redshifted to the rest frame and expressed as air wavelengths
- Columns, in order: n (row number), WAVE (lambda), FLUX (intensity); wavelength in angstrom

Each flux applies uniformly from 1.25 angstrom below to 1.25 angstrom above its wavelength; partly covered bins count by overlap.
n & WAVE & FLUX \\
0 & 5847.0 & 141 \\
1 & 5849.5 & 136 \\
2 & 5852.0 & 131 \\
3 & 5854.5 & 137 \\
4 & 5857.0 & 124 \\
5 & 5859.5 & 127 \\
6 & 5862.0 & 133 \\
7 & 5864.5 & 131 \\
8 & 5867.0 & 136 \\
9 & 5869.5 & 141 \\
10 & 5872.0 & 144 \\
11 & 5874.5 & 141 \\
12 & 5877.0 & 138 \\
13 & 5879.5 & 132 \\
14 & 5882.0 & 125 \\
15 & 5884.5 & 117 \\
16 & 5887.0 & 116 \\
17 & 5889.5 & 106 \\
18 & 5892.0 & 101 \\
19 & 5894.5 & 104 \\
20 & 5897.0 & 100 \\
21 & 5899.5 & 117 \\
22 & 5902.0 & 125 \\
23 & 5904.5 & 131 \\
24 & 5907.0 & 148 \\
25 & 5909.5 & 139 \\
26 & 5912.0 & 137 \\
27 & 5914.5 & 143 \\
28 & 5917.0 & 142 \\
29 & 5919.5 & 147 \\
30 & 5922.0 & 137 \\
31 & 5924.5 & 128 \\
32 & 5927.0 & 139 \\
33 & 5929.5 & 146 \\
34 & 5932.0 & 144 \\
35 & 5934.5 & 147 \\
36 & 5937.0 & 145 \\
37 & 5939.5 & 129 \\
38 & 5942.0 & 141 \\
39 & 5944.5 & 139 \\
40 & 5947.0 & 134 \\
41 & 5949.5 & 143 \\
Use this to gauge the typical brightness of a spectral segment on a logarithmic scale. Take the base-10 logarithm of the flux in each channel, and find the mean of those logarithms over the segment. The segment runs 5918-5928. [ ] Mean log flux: 2.14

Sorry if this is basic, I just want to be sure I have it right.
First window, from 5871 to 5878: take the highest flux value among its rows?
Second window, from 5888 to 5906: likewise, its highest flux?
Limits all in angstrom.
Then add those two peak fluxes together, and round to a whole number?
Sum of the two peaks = 275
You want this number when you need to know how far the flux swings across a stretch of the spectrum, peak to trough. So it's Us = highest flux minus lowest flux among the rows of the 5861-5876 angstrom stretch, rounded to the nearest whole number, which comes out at 13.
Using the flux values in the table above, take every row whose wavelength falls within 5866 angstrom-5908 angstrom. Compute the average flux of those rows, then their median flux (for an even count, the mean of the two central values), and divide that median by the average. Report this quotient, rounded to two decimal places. 1.00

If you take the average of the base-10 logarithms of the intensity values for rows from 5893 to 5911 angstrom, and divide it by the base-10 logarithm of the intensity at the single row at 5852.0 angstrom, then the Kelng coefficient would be 0.99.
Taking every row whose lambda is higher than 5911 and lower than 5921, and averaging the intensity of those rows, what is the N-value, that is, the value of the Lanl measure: 142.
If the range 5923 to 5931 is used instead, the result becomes 138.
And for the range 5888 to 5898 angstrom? 103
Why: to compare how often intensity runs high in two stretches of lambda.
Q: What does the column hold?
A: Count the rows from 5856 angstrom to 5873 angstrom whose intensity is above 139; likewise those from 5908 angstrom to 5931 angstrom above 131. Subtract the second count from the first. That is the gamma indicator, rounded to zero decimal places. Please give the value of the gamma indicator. -6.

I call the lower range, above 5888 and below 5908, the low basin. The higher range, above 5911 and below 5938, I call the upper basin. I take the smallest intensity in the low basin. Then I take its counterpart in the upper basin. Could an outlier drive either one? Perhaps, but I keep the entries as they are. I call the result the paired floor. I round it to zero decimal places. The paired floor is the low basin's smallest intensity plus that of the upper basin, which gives 228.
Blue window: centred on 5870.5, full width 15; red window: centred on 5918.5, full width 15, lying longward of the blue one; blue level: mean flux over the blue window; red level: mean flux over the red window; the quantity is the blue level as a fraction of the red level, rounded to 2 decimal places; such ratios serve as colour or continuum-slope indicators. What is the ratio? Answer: 1.00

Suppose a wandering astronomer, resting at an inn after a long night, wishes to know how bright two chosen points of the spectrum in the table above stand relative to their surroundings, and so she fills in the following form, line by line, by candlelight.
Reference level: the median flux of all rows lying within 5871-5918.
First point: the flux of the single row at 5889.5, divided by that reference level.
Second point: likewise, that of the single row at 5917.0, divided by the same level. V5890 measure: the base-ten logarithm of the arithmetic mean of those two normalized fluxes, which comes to -0.02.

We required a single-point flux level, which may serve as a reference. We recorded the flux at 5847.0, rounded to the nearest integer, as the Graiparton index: 141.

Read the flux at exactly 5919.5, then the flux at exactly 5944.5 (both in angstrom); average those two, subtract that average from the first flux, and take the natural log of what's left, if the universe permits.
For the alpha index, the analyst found 1.4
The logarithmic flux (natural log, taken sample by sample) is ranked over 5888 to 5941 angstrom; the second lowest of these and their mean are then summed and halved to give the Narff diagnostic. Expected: 4.74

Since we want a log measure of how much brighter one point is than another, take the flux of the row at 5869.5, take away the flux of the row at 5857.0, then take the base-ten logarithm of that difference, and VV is 1.23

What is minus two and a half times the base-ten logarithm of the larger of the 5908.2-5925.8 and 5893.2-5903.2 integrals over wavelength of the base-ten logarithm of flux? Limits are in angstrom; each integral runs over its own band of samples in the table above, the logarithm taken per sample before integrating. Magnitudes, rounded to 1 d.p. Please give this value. -3.9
